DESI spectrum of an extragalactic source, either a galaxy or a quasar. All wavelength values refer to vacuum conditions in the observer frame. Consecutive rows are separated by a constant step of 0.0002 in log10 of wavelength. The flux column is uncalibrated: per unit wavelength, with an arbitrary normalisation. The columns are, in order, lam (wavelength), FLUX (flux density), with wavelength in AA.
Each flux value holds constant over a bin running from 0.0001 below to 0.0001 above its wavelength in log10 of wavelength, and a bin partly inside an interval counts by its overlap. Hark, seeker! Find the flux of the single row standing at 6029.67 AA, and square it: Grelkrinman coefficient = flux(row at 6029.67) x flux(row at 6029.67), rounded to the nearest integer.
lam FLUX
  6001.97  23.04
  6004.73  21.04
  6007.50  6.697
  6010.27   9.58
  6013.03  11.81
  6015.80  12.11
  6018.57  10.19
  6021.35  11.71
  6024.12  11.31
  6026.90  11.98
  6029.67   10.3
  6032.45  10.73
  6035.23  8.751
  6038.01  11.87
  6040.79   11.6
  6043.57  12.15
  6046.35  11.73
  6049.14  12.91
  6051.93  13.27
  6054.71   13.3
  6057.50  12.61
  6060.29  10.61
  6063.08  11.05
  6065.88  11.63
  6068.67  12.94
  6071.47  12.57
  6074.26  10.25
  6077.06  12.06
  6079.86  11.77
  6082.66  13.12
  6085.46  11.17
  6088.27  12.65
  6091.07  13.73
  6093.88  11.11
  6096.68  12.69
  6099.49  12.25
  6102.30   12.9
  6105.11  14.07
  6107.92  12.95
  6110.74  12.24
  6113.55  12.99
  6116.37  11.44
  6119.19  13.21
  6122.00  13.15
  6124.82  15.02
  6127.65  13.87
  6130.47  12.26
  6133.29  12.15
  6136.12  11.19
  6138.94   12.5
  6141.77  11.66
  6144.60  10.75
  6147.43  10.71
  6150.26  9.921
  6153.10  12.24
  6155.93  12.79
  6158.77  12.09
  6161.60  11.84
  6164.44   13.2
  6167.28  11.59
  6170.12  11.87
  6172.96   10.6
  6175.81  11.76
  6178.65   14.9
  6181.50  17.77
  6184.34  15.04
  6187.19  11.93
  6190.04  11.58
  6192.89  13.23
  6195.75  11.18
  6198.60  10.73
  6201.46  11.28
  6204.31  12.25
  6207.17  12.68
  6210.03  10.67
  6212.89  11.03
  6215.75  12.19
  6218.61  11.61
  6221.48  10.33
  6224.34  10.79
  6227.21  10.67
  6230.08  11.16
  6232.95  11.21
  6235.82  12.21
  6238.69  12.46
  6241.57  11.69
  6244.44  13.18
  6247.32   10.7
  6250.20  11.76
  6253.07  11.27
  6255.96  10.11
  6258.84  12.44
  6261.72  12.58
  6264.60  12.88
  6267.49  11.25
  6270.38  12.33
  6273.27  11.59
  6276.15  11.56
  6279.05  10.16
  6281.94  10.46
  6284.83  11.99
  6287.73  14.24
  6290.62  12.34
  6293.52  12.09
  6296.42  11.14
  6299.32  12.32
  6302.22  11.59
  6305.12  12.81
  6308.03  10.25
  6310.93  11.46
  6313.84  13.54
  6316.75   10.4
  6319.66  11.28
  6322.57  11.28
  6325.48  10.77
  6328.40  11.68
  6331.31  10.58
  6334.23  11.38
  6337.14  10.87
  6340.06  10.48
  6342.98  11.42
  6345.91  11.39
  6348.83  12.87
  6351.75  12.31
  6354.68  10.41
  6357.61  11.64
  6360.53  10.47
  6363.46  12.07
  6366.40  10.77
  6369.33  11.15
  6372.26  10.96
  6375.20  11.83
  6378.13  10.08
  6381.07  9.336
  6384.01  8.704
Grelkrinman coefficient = 106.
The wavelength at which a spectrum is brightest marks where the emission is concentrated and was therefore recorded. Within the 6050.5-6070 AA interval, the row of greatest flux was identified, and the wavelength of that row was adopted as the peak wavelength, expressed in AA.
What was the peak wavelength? 6054.71 AA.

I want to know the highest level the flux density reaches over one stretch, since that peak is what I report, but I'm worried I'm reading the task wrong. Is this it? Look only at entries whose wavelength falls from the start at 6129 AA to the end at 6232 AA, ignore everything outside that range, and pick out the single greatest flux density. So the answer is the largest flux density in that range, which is 17.77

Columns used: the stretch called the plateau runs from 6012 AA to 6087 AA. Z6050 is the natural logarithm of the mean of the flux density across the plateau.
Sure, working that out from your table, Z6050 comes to 2.46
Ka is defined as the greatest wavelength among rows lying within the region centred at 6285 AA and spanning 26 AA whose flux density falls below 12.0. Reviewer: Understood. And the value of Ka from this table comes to 6296.42 AA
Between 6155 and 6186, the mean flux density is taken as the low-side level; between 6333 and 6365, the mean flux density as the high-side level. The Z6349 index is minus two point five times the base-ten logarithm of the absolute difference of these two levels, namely -0.5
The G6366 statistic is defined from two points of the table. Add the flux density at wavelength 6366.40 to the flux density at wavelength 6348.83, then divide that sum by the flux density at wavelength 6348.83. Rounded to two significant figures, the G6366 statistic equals 1.8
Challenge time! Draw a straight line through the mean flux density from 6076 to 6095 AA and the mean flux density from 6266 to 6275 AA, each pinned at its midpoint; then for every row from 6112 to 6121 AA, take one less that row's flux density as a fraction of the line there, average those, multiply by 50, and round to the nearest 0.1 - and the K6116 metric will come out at -1.7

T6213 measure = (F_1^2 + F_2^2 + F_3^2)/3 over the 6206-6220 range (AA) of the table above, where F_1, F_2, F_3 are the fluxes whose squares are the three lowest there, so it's 123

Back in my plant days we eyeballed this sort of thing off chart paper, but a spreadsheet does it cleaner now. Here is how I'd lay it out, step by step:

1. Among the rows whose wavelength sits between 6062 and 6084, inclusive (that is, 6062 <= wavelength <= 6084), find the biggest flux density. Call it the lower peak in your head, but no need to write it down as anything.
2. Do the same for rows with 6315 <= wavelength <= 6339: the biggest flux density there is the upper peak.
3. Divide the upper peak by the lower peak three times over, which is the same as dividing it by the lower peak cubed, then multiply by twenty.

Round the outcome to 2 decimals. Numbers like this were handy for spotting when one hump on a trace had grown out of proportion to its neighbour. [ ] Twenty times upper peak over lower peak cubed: 0.10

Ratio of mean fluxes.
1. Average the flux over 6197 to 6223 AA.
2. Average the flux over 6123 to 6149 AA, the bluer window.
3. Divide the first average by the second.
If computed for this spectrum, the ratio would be 0.93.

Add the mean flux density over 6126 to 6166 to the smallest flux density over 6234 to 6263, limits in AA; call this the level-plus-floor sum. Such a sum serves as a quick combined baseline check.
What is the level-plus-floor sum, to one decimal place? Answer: 22.1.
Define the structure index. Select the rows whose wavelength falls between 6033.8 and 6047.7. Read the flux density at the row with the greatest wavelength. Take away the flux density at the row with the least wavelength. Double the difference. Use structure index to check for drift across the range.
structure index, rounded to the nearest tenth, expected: 6.0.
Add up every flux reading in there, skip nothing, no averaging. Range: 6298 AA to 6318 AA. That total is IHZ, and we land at 82.4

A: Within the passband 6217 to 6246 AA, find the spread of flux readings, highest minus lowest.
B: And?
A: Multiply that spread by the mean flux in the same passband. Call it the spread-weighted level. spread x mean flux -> 32.9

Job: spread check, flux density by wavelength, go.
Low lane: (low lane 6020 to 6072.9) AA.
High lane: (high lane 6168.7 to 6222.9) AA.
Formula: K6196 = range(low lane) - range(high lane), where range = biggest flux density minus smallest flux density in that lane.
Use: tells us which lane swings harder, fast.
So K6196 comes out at -2.9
